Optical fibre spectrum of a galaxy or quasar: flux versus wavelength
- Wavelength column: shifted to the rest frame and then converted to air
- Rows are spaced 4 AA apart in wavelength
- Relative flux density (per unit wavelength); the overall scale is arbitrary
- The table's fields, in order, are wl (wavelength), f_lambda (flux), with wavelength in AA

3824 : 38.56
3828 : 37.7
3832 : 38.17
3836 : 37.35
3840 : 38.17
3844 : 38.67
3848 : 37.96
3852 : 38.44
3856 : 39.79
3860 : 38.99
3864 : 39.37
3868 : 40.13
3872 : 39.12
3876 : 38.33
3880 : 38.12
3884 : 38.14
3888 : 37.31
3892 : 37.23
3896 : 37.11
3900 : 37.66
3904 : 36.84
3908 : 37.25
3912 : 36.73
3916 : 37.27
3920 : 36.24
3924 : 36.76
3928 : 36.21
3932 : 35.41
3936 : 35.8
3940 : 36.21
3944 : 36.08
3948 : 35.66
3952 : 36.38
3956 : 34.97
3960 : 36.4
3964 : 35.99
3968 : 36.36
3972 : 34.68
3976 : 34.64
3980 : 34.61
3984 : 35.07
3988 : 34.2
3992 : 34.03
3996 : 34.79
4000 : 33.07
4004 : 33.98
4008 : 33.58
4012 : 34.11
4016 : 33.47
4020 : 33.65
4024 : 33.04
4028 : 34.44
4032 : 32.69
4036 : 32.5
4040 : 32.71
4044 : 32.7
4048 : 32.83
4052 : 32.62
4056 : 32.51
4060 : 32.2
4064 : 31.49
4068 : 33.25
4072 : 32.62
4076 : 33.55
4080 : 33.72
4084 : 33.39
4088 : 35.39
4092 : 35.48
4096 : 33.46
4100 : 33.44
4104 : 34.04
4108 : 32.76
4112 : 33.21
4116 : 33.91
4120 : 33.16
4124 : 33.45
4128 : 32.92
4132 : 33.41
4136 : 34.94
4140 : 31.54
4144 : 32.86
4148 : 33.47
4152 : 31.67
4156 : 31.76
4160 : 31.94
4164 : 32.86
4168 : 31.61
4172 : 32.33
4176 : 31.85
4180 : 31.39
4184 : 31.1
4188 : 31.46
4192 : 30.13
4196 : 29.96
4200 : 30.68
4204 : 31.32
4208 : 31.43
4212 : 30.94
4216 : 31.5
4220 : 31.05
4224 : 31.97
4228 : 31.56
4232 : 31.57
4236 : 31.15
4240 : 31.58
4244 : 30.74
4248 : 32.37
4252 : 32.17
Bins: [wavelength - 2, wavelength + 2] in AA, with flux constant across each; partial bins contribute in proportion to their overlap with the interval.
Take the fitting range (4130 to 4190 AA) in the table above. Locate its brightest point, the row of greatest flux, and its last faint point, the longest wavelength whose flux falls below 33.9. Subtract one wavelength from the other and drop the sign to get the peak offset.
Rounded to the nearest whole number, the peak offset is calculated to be 52 AA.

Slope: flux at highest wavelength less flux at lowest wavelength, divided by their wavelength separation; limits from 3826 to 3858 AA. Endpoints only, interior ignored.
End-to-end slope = 0.07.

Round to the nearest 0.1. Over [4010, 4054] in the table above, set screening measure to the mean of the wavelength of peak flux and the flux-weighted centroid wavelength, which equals 4029.9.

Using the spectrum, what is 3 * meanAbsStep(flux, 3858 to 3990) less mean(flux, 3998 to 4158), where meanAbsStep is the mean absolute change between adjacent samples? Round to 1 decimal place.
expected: -31.5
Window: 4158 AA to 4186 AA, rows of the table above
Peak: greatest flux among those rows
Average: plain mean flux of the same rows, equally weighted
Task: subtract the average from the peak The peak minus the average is 0.99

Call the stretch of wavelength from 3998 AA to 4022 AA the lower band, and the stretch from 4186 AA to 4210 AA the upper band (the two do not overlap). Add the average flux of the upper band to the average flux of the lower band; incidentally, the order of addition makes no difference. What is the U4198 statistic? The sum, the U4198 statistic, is 64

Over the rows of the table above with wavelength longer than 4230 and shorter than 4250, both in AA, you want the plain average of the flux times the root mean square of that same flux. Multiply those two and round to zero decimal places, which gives 991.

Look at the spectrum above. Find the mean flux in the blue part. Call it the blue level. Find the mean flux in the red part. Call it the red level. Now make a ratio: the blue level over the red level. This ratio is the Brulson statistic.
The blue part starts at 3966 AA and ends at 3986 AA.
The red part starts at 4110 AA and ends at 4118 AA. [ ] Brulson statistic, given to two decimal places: 1.05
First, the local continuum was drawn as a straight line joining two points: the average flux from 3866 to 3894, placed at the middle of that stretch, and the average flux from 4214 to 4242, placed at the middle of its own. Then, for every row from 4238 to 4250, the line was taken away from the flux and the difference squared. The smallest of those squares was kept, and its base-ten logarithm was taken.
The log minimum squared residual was -1.0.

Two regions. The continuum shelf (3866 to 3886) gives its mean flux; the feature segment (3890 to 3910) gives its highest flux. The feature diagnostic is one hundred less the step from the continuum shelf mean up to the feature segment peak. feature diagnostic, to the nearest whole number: 101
